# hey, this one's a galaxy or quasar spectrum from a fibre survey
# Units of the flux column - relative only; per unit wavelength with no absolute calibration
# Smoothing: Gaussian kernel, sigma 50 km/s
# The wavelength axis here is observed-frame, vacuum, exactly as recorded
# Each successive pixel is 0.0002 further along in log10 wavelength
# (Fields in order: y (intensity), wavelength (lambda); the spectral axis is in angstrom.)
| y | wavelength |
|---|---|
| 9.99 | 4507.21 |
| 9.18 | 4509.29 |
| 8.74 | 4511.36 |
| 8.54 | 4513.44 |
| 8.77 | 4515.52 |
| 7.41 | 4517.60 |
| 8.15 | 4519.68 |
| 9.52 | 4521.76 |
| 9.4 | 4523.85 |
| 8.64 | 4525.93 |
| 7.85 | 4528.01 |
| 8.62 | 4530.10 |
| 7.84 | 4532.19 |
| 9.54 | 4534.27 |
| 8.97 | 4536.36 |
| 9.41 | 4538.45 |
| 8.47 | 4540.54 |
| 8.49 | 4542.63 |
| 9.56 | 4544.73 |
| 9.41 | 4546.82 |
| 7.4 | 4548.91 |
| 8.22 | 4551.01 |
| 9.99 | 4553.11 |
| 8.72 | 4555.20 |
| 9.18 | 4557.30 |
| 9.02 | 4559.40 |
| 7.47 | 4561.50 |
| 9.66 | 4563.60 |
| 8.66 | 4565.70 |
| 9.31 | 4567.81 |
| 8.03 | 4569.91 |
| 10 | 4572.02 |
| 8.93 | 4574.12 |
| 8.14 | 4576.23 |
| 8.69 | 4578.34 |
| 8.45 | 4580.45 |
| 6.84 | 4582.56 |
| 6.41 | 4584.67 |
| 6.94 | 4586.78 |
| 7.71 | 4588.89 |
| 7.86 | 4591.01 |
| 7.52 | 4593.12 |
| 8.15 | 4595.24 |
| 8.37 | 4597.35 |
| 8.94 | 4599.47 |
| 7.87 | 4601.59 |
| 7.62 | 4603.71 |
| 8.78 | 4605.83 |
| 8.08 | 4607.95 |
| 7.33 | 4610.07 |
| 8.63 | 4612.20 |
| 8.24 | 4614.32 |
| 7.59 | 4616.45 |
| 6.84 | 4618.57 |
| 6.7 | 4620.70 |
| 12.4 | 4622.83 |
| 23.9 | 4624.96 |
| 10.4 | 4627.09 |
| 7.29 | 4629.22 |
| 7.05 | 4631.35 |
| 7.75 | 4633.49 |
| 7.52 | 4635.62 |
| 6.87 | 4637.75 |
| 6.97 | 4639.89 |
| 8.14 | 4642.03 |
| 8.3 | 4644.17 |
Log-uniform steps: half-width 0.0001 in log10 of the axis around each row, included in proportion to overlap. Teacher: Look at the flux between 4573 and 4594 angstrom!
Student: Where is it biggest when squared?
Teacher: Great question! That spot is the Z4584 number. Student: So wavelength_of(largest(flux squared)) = 4574.12 angstrom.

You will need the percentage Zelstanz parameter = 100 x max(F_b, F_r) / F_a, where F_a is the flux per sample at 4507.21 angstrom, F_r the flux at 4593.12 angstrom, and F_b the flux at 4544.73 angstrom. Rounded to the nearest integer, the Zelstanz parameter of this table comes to 96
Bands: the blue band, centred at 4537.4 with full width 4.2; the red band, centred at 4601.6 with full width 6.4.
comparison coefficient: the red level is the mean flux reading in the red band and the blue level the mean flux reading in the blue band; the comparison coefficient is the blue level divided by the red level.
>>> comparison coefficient 1.13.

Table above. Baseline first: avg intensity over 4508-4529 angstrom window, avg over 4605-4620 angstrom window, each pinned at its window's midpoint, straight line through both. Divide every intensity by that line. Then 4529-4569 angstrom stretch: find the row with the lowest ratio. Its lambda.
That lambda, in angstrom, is 4548.91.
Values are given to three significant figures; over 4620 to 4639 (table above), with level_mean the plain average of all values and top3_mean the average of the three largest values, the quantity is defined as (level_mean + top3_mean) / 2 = 12.8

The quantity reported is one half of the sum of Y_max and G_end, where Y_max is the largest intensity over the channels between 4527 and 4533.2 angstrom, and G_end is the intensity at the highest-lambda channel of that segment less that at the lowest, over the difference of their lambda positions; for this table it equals 4.3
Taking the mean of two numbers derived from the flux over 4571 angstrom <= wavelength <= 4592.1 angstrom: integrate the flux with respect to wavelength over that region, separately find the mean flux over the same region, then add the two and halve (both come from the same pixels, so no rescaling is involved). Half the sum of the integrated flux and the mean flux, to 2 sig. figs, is 88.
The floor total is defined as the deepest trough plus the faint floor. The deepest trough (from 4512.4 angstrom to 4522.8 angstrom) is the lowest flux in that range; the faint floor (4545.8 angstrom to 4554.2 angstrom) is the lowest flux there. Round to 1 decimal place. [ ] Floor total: 14.8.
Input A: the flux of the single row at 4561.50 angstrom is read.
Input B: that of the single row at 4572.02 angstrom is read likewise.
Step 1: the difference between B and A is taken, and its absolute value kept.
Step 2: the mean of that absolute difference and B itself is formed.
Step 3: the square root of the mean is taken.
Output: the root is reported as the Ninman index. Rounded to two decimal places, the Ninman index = 2.50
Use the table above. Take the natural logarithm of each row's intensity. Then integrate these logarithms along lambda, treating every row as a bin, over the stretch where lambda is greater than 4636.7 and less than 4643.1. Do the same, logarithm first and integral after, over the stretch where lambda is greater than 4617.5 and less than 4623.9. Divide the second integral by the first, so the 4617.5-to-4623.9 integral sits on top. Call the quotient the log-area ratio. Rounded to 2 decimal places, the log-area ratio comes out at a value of 1.06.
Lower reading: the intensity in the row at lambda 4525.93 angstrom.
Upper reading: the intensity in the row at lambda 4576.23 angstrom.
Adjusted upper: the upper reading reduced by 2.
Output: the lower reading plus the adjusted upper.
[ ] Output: 14.8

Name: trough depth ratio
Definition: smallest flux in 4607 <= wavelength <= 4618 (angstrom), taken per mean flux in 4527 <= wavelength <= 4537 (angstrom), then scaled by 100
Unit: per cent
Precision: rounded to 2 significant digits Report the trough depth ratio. 86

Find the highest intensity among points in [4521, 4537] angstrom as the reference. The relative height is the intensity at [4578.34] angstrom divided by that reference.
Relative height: 0.91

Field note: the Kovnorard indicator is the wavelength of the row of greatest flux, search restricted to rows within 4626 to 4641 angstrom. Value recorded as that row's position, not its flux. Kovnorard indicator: 4627.09 angstrom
